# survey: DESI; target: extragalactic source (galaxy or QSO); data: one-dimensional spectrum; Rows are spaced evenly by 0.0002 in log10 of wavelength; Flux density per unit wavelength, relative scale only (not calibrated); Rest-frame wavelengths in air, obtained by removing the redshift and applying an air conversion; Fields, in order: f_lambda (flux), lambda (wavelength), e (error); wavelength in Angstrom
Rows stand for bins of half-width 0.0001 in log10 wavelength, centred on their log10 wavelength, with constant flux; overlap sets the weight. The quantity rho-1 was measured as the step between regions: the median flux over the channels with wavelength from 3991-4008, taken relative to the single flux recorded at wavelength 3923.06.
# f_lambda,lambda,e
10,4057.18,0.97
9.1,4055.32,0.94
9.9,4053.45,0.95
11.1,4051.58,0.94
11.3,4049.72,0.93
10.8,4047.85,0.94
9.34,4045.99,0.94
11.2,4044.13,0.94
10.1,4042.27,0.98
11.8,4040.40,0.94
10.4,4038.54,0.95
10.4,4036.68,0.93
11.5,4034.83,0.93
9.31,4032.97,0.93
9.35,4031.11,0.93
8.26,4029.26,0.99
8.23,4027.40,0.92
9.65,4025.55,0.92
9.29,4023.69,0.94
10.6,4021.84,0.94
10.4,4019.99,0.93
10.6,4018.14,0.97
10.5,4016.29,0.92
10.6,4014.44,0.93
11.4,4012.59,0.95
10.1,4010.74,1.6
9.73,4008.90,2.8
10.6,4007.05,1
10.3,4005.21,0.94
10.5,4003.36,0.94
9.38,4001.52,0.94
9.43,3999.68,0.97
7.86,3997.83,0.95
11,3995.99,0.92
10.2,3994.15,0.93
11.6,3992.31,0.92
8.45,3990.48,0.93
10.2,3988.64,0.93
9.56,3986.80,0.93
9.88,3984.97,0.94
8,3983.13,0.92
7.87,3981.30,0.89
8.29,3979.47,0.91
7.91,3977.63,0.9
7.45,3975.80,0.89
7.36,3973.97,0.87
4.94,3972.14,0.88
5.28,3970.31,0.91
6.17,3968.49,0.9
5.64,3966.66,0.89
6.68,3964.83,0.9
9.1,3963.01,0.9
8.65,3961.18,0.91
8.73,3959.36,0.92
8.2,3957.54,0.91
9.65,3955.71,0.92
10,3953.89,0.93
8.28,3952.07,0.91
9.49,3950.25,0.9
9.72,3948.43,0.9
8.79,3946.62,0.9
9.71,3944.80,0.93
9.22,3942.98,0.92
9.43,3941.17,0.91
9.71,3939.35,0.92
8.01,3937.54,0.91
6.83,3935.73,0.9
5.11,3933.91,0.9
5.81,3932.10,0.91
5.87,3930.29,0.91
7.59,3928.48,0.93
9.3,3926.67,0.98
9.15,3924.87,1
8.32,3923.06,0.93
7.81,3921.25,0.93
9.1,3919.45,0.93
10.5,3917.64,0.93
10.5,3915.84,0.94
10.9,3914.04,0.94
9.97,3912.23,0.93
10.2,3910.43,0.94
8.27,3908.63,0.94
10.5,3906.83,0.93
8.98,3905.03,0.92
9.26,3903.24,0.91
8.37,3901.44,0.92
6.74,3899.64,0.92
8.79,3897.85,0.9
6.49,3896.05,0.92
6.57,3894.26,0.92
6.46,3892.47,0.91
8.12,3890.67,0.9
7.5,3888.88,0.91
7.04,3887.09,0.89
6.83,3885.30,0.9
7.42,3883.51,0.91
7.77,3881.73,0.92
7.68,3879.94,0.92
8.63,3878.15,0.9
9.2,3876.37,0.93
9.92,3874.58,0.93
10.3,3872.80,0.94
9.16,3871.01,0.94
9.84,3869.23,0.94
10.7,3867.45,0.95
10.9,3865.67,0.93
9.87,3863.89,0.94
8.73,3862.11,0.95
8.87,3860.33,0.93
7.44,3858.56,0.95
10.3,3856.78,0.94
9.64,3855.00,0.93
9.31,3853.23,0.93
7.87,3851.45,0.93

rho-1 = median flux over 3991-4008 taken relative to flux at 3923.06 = 2.0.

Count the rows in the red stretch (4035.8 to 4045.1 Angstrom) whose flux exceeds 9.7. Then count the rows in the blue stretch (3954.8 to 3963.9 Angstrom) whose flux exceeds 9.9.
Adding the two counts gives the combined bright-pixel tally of 5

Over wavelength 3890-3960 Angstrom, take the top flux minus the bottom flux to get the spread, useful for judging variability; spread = 6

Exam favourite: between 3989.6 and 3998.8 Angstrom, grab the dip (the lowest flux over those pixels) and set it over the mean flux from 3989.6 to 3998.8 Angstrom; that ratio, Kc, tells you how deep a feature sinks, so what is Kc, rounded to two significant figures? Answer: 0.80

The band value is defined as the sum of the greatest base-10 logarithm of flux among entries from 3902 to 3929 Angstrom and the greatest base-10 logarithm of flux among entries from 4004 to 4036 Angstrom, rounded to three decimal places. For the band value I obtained 2.098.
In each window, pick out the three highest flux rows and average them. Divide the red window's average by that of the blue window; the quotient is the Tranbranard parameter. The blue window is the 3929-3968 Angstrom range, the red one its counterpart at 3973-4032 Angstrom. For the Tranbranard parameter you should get 1.16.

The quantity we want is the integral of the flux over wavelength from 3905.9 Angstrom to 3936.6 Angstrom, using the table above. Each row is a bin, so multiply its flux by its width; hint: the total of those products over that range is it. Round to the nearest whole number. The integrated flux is 263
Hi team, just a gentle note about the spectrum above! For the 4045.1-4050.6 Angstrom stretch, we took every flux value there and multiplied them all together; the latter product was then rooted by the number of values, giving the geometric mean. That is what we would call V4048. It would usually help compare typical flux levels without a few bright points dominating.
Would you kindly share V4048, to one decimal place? 10.4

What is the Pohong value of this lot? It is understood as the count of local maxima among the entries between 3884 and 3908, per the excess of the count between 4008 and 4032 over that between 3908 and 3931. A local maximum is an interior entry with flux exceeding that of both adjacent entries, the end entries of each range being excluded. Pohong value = 4.0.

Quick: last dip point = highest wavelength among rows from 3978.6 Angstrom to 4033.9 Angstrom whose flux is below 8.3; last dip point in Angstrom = 4029.26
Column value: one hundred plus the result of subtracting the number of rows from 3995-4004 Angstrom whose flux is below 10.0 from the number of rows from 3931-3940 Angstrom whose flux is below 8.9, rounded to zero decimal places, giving 101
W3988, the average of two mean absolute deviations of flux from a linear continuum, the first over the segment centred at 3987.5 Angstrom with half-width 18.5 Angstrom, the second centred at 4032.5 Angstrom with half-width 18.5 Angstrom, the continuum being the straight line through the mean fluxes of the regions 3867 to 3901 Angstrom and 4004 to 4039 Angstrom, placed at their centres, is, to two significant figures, 1.1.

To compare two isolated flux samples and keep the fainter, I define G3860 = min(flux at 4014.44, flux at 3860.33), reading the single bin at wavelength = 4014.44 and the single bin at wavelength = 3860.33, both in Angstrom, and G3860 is 8.9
